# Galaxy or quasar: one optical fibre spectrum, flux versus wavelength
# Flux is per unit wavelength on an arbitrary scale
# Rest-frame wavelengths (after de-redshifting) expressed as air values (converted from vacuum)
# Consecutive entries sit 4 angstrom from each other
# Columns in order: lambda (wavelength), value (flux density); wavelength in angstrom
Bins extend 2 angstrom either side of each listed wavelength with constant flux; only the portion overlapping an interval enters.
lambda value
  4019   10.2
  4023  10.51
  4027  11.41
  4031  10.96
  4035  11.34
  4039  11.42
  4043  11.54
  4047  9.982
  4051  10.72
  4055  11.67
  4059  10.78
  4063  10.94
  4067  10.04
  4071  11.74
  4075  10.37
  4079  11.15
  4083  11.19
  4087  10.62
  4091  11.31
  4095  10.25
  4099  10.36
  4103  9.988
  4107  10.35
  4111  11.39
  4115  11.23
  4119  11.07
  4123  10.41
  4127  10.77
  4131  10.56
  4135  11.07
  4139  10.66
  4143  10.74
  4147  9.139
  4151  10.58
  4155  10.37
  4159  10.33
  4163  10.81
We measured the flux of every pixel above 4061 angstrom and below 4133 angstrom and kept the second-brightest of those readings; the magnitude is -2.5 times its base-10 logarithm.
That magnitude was -2.64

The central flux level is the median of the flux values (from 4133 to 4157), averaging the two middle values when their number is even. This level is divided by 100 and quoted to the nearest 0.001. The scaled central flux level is 0.106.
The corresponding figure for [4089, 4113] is 0.104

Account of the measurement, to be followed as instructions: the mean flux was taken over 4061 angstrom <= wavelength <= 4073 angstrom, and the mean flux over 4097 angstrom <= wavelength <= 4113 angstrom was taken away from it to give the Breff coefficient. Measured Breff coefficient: 0.38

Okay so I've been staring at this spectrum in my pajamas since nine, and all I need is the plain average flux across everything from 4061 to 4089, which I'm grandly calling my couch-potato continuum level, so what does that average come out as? 10.9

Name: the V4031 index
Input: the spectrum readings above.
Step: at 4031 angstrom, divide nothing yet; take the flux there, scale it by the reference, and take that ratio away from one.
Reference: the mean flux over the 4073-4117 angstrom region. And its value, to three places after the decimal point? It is -0.020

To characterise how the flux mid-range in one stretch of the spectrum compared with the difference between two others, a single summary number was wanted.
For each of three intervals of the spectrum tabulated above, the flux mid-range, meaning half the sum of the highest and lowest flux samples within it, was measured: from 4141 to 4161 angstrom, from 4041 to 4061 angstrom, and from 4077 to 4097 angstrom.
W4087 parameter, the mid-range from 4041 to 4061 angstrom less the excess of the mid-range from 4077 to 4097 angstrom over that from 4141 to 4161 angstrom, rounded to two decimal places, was 9.99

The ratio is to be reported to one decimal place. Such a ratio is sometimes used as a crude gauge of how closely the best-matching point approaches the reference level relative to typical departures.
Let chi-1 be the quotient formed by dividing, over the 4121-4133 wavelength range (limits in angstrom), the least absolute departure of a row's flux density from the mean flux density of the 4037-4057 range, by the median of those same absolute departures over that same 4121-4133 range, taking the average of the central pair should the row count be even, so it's 0.6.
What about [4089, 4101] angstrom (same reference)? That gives 0.3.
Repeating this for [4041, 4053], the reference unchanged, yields 0.7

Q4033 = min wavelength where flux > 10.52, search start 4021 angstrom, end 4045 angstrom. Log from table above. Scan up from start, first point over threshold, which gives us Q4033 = 4027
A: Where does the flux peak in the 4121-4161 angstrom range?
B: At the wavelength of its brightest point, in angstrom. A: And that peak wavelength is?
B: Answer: 4135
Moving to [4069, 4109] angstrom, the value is 4071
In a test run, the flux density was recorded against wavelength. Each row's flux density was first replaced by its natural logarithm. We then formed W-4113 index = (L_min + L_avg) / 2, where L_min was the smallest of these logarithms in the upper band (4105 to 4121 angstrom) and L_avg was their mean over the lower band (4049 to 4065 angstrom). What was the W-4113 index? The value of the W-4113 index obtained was 2.368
